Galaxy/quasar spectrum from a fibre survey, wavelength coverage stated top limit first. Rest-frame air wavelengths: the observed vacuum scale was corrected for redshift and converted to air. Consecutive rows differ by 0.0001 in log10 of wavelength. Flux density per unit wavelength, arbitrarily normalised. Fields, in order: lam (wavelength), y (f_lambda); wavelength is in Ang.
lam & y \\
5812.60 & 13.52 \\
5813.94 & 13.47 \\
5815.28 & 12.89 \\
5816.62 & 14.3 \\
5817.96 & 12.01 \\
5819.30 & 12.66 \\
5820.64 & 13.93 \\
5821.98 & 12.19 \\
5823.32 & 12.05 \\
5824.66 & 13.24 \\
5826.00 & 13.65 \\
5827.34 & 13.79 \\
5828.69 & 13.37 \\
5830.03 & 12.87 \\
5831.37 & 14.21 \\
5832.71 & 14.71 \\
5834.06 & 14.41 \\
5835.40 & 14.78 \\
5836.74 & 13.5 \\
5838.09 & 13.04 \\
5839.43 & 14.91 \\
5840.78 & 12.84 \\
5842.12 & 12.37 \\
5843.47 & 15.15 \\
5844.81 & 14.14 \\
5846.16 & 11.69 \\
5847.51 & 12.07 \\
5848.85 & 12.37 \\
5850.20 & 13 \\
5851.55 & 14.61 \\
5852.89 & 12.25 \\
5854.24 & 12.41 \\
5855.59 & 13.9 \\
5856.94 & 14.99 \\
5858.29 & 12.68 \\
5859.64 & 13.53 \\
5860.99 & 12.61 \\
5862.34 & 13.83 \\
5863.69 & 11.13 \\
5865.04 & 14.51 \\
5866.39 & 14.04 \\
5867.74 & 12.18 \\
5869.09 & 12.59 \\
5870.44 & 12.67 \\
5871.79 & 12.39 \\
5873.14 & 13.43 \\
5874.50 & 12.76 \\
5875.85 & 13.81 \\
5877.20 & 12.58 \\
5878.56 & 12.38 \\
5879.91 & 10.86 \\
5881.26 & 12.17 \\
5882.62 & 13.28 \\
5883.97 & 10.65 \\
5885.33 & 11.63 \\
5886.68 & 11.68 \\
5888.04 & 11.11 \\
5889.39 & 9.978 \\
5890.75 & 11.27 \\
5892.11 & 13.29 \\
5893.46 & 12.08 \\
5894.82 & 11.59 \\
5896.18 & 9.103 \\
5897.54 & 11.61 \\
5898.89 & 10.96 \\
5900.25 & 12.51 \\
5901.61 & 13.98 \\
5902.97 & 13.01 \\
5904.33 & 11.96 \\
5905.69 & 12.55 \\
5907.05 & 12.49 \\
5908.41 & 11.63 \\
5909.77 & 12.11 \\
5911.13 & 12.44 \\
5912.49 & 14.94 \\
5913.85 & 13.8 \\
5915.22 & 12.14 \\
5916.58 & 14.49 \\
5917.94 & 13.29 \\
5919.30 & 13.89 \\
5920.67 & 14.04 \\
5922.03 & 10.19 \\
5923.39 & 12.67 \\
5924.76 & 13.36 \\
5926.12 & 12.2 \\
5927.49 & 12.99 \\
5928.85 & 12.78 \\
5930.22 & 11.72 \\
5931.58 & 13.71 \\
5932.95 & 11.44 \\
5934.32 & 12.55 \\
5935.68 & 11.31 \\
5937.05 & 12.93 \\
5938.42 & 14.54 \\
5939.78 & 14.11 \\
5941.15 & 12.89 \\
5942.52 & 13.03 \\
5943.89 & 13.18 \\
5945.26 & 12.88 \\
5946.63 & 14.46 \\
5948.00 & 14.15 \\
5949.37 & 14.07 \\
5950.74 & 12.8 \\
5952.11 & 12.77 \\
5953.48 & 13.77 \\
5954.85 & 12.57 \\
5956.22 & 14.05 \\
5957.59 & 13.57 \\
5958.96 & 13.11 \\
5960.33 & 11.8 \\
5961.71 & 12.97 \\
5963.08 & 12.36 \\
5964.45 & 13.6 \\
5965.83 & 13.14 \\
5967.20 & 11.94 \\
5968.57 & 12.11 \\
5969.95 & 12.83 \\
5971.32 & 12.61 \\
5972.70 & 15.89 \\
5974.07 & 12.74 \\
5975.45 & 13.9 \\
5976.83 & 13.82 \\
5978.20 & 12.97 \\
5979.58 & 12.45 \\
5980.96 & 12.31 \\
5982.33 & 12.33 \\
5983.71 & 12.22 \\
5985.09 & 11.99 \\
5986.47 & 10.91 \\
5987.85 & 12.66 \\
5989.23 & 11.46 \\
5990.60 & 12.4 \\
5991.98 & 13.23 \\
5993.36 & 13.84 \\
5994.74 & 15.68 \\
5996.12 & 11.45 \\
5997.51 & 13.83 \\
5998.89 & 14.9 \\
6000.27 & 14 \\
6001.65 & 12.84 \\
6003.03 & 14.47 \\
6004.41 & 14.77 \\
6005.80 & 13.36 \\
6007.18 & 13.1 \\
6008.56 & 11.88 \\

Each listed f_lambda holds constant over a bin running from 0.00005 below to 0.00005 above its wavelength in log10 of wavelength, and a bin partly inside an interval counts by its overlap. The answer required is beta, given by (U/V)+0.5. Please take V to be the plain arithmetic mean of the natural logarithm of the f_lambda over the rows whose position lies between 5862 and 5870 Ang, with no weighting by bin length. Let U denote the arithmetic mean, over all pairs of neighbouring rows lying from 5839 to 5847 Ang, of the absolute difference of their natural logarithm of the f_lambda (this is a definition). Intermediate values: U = 0.13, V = 2.56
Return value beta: 0.551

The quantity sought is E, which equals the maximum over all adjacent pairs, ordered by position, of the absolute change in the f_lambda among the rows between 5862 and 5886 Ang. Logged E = 3.4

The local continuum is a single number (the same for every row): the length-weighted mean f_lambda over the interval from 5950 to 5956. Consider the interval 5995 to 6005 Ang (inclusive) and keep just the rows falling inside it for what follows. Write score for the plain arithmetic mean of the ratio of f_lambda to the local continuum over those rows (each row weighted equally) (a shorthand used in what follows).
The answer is 1.05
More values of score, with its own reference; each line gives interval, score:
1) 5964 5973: 1.01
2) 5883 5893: 0.87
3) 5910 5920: 1.04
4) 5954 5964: 0.99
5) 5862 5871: 0.99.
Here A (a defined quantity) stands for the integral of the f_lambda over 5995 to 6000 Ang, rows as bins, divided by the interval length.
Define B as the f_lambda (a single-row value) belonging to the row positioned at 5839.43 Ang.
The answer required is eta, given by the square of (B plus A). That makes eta 814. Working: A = 13.6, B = 14.91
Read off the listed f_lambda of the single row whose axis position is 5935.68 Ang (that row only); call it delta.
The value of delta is 11.31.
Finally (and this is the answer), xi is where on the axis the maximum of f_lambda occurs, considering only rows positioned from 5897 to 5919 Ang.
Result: 5912.49 Ang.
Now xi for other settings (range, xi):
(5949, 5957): 5949.37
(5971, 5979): 5972.70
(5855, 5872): 5856.94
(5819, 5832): 5831.37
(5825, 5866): 5843.47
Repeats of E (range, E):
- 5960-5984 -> 3.3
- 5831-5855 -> 2.8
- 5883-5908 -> 2.5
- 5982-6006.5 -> 4.2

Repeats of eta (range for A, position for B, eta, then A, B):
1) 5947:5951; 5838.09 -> 722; 13.8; 13.04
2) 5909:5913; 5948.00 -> 741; 13.1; 14.15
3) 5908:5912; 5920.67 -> 690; 12.2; 14.04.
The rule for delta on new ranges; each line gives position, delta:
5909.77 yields 12.11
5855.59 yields 13.9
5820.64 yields 13.93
